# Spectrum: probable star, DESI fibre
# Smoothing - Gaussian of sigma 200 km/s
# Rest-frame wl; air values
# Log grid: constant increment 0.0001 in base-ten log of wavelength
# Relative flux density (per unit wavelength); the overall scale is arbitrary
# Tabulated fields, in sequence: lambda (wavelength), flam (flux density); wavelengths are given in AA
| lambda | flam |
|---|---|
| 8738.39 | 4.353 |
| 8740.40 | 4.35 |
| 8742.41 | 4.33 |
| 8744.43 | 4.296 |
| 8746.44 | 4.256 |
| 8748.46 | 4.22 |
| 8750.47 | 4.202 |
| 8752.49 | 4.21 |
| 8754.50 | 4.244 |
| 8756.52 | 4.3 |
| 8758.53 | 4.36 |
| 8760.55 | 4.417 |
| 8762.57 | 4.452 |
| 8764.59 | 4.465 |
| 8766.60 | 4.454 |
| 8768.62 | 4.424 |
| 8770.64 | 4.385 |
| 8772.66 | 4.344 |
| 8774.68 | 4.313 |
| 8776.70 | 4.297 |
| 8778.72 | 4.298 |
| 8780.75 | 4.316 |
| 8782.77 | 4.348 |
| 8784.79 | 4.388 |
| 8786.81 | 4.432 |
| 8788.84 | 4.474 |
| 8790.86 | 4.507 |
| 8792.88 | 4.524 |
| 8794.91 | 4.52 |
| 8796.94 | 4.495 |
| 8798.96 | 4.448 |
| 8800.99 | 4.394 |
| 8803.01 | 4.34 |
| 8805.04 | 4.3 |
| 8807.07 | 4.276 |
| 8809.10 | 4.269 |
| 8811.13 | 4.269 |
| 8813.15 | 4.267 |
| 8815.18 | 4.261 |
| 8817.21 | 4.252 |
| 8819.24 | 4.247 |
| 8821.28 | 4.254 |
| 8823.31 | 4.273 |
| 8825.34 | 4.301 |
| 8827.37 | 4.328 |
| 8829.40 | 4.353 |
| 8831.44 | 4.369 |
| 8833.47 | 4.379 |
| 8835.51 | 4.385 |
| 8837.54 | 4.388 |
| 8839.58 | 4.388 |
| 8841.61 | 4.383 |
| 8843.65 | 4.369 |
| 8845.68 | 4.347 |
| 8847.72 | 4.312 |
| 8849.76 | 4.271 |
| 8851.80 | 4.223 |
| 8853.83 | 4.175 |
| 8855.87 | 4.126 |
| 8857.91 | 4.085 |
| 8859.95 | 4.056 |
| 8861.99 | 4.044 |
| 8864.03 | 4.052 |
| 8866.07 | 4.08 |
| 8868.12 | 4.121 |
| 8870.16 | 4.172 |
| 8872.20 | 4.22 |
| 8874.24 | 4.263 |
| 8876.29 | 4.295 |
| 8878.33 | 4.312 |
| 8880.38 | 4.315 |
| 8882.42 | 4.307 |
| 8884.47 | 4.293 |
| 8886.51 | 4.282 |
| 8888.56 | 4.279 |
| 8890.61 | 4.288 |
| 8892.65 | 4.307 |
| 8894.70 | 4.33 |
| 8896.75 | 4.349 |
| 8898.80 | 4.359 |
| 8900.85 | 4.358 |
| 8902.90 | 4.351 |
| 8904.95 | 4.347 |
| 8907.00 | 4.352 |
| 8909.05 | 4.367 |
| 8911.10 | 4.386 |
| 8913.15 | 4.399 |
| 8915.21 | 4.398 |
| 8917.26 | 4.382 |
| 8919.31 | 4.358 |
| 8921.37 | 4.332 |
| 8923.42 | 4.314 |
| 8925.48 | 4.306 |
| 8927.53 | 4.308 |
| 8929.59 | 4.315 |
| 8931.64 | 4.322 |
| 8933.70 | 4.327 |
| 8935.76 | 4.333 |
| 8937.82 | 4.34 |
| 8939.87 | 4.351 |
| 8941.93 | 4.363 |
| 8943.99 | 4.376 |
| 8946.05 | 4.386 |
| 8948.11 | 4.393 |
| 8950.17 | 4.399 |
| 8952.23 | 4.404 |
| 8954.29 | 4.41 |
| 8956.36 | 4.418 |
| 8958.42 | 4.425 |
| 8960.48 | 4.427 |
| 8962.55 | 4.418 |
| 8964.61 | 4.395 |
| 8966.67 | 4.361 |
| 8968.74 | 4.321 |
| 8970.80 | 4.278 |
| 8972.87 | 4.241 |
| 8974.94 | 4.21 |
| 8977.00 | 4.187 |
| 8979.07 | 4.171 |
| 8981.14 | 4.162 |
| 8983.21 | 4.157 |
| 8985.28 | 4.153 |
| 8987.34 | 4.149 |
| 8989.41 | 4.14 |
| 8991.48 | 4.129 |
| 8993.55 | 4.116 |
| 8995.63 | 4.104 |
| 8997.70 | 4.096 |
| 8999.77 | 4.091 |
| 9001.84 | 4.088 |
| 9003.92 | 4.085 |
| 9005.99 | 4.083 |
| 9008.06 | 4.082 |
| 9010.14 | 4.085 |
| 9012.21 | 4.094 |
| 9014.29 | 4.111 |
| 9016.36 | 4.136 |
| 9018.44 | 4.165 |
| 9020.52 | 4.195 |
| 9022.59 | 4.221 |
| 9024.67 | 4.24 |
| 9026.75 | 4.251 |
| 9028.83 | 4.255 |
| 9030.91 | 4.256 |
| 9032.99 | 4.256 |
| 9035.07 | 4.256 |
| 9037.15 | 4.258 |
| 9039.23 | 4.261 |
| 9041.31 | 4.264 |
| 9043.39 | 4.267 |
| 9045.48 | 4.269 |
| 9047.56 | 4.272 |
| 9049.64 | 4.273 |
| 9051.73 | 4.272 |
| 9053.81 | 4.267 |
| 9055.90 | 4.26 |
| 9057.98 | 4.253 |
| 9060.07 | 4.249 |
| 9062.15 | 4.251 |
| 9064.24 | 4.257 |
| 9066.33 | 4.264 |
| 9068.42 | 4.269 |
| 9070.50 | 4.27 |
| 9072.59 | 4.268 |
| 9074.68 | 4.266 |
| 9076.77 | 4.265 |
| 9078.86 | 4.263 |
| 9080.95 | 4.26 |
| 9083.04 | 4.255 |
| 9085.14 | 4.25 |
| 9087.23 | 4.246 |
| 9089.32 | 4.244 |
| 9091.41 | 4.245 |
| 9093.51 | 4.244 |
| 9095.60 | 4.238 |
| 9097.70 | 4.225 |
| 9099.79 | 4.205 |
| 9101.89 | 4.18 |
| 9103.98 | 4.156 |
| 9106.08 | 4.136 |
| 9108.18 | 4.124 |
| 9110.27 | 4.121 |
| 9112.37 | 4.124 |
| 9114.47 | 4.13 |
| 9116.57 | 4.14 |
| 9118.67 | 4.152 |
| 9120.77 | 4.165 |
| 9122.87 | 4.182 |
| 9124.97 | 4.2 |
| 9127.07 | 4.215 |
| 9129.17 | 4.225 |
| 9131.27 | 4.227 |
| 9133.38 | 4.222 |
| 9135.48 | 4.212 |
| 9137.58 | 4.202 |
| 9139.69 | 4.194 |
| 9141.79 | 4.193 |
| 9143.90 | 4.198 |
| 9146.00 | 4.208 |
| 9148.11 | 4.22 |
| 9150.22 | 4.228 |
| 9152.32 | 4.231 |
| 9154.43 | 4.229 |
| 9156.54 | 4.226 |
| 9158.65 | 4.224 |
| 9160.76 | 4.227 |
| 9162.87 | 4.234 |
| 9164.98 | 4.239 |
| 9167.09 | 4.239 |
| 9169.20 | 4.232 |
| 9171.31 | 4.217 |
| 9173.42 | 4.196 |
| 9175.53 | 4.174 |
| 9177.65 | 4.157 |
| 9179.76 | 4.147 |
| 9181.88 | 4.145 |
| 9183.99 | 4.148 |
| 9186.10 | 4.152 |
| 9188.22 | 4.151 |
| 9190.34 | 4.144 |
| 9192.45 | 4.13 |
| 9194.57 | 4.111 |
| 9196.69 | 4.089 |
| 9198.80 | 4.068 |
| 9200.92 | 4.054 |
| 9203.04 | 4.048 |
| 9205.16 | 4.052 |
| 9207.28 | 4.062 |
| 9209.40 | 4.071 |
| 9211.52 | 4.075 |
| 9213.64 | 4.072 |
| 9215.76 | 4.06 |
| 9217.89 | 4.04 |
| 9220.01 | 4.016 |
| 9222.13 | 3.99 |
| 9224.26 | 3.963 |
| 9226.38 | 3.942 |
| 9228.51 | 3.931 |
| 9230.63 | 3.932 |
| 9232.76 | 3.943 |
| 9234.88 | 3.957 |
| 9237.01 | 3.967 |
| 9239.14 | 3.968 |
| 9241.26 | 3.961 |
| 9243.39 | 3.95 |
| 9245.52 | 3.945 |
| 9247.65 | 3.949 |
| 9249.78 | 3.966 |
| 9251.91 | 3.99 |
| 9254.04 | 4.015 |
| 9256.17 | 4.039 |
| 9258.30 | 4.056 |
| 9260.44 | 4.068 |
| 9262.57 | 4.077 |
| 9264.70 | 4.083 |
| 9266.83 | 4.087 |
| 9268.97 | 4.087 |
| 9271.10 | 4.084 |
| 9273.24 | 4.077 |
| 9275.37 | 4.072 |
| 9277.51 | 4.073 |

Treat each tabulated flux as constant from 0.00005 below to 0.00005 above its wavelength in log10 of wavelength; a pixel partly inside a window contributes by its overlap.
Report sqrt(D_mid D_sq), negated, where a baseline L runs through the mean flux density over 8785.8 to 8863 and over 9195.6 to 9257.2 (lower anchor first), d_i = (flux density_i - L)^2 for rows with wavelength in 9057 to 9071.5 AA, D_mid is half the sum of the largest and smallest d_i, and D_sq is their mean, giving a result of -0.0168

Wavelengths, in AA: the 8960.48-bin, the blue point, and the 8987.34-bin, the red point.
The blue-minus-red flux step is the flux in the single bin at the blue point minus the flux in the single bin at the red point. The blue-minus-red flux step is 0.28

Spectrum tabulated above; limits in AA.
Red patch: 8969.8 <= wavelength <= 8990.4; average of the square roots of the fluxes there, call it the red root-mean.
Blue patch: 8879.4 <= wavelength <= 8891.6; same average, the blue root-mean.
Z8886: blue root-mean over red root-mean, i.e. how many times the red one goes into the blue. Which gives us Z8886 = 1.01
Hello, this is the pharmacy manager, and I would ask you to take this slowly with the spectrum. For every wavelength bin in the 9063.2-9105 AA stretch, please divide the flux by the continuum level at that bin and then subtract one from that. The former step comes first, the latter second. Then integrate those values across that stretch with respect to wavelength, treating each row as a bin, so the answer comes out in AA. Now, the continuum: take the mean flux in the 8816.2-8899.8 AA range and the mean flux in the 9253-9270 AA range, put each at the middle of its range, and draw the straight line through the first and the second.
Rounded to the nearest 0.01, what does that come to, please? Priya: 0.91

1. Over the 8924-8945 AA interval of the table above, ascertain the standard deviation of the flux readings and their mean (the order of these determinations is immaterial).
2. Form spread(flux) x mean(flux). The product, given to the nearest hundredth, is 0.10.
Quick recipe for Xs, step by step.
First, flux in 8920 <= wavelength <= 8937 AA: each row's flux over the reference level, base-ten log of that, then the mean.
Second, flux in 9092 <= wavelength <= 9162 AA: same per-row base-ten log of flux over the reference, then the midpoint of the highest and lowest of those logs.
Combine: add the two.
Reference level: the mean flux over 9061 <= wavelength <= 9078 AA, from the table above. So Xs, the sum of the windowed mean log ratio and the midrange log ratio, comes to -0.003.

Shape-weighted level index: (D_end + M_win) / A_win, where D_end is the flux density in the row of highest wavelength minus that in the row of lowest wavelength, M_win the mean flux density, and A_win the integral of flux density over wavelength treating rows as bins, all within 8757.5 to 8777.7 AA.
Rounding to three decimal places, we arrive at 0.049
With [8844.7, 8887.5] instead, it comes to 0.023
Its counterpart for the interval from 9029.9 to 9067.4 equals 0.027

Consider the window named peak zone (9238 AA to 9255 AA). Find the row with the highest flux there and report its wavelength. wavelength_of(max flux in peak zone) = 9254.04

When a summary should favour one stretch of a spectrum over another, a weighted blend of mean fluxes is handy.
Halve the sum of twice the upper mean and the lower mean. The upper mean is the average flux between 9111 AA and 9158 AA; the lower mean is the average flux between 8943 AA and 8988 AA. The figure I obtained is 6.35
